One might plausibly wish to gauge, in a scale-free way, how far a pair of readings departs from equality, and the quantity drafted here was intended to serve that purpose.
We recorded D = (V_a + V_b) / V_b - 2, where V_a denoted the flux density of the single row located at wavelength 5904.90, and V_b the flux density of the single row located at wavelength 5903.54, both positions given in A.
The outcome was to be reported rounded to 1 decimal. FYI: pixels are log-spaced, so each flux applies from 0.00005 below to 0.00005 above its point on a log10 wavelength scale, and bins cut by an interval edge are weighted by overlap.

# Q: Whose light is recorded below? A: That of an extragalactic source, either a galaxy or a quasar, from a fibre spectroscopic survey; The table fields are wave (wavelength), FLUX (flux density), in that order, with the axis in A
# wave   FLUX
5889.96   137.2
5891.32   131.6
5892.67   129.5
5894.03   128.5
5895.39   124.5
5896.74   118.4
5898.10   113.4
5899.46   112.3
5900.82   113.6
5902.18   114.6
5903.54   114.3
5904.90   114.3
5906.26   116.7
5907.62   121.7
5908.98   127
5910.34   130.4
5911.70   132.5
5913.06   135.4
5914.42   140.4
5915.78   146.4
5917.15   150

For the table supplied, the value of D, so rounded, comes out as 0.0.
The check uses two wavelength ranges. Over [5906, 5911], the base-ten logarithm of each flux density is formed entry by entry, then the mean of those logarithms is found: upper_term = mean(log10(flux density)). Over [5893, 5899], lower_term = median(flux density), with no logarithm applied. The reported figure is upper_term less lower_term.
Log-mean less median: -119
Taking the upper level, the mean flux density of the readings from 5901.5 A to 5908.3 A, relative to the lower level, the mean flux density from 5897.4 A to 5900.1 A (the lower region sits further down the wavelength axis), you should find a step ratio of 1.03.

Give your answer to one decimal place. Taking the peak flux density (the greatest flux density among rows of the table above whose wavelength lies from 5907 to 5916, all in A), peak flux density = 146.4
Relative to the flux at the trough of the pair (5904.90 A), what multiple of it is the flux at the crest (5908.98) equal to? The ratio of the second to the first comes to 1.11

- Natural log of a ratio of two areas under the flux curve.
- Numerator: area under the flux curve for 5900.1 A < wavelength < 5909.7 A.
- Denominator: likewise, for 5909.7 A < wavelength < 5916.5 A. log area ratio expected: 0.2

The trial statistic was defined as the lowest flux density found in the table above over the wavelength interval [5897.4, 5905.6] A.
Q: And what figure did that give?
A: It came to 112.3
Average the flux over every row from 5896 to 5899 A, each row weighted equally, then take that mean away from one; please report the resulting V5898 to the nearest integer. -115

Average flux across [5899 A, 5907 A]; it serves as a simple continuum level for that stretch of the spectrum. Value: 114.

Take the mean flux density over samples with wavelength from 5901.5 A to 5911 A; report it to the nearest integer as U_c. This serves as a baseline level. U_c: 120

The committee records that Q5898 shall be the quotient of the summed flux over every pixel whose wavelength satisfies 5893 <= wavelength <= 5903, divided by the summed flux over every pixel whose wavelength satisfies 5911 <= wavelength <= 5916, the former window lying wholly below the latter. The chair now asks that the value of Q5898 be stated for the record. 1.5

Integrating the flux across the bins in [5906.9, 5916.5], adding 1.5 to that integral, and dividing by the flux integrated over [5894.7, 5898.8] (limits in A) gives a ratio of 2.6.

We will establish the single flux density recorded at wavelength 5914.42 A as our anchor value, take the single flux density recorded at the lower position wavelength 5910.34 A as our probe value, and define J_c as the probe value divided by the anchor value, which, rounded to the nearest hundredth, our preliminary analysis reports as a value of 0.93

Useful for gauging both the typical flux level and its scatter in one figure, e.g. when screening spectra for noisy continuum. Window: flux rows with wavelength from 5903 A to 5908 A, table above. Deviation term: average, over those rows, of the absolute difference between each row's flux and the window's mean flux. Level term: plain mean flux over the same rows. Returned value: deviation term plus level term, 119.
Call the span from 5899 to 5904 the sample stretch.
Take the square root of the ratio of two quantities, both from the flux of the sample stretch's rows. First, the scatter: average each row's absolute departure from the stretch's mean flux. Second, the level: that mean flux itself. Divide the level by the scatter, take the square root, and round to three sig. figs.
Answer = 12.3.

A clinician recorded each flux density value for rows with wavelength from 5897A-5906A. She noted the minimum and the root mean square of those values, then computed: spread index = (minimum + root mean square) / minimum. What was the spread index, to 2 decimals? 2.01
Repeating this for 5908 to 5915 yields 2.05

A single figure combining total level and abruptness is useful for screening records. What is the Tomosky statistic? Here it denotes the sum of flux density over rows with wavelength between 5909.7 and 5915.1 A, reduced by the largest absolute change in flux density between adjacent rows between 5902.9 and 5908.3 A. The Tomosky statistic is 534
